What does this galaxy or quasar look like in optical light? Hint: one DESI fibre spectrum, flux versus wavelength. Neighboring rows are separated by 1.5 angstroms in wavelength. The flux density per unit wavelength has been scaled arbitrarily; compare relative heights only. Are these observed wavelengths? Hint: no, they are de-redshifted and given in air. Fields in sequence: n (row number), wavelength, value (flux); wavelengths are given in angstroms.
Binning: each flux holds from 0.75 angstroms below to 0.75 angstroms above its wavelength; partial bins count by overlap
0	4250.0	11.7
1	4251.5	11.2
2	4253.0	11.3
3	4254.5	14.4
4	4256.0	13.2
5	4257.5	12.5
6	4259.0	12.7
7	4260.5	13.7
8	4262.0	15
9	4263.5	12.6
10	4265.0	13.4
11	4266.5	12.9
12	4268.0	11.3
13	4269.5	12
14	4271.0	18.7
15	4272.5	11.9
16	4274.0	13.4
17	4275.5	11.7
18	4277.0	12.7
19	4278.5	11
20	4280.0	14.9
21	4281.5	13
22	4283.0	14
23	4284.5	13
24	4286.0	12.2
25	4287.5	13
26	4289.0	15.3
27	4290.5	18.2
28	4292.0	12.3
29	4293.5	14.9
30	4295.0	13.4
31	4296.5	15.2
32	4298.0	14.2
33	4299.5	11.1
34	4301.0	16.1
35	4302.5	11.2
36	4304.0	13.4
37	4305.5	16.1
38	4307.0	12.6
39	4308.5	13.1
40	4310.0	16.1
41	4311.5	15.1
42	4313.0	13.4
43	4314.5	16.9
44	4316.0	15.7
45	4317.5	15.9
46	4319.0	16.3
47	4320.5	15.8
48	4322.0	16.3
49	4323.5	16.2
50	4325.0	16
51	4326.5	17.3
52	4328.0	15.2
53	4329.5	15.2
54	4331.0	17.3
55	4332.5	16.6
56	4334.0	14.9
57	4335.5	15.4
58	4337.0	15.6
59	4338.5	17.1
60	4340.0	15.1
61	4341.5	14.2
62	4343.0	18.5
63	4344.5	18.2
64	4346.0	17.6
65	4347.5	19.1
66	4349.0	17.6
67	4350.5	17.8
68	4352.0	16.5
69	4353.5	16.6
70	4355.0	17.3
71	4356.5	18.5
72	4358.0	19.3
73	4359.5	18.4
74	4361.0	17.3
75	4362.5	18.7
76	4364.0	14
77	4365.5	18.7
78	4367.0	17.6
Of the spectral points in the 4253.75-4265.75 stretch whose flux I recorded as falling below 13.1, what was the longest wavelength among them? 4263.5 angstroms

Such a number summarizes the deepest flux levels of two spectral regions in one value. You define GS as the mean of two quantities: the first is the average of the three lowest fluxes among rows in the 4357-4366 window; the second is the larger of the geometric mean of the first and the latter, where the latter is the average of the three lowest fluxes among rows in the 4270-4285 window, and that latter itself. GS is 15.2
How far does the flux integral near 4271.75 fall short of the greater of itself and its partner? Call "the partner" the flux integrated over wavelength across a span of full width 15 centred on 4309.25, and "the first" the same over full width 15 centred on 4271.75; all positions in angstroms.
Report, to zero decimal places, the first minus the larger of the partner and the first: -22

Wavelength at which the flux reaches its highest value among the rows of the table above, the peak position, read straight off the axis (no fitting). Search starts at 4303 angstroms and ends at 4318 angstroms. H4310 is 4314.5 angstroms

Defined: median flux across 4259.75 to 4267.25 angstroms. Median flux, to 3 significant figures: 13.4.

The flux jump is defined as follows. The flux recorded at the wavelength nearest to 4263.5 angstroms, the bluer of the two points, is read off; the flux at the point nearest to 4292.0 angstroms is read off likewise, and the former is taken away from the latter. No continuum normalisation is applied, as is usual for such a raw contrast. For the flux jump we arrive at 0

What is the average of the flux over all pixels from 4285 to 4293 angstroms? 14.2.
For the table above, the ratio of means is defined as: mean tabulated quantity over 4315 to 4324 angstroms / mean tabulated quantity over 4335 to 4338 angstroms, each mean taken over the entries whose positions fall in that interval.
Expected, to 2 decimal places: 1.03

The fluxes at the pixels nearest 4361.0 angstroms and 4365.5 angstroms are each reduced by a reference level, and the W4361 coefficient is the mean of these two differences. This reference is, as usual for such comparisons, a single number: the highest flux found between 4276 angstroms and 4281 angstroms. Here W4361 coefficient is 3.1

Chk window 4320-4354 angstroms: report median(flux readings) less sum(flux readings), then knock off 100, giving -464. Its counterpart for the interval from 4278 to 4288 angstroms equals -178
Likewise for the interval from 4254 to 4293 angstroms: -436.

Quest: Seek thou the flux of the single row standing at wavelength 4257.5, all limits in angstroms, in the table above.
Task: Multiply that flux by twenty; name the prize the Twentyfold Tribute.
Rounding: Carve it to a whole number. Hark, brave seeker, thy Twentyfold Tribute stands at 250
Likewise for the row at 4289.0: 306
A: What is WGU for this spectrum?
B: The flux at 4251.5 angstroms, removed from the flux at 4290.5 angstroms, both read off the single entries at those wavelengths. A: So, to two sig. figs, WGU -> 7.0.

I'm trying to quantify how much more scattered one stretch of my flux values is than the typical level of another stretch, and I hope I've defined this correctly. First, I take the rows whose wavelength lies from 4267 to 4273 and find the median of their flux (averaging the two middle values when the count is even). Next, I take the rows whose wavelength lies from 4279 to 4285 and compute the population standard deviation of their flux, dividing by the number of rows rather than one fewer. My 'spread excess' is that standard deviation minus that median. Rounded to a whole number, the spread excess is -11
